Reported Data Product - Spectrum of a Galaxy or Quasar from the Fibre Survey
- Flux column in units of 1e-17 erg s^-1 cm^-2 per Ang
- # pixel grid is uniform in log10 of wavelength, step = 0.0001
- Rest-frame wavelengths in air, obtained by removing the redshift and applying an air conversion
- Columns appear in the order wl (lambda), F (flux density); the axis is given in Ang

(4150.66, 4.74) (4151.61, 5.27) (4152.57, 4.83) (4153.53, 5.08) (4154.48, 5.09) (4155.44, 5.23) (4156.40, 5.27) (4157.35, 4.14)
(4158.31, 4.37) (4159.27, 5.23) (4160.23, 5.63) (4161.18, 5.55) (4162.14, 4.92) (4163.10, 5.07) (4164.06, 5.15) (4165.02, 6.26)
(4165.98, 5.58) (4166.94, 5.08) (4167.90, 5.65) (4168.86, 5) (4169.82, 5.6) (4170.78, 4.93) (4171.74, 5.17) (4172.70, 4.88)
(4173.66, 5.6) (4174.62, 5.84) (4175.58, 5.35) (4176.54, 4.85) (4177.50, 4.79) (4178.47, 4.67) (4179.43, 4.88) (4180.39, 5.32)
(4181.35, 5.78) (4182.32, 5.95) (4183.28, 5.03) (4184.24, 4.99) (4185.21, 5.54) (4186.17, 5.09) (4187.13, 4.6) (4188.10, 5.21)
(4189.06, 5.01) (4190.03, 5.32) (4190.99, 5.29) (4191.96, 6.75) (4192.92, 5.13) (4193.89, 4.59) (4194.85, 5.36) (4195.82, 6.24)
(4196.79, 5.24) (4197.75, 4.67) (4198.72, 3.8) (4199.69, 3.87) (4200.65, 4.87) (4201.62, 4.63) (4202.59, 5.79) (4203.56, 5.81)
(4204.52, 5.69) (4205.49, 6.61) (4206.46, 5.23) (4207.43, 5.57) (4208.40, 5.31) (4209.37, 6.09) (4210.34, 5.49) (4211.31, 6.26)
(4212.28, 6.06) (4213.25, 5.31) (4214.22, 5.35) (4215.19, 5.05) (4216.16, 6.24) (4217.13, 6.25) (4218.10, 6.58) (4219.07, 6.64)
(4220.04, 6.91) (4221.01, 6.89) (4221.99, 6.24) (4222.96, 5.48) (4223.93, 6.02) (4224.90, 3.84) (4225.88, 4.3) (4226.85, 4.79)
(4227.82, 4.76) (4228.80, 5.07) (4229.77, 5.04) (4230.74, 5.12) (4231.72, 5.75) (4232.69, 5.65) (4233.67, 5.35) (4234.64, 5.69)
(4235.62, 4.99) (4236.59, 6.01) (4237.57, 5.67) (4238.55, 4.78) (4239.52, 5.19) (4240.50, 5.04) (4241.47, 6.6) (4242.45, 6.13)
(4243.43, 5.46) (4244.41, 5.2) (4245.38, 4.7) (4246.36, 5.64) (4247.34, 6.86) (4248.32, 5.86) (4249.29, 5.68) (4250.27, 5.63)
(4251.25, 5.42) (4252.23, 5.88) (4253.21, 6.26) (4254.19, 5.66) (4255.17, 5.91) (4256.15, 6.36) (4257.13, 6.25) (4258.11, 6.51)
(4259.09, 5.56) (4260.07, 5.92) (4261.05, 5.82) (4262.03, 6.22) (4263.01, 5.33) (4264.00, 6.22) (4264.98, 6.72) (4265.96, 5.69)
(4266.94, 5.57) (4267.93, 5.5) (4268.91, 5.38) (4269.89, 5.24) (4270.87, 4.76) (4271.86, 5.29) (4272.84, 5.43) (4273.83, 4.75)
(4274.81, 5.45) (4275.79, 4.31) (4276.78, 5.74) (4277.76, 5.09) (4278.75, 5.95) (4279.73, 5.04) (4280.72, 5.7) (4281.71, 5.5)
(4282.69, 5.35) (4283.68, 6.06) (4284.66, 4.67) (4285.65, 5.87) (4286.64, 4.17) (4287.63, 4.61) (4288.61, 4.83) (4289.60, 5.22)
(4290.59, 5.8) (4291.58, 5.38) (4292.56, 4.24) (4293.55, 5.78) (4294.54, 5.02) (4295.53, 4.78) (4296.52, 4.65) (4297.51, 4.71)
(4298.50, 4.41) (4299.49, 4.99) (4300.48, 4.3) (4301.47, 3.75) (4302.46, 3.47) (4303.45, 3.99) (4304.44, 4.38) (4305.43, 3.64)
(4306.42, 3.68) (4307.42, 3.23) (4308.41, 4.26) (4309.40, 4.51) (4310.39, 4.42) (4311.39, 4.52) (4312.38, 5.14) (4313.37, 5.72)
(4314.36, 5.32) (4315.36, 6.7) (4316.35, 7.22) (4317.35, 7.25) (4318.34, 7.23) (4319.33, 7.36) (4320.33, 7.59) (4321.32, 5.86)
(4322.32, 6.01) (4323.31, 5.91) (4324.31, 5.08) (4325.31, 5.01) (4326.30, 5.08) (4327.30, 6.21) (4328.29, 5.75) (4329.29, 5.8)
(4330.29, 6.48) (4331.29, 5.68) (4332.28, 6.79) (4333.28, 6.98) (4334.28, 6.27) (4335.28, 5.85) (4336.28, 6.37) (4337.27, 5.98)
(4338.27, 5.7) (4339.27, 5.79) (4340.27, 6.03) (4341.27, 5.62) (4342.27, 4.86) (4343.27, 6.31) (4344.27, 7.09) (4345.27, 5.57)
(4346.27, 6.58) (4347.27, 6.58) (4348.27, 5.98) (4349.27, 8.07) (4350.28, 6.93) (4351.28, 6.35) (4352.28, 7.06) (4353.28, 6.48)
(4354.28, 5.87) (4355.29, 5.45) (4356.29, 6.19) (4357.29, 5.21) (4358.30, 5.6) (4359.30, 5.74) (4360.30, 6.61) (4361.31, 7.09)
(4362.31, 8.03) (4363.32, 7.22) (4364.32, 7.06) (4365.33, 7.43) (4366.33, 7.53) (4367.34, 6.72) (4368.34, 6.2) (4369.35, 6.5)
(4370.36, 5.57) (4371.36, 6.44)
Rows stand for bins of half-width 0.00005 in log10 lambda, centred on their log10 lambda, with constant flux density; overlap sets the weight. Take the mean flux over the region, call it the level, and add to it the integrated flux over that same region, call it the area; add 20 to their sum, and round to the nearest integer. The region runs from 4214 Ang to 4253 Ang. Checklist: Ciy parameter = 244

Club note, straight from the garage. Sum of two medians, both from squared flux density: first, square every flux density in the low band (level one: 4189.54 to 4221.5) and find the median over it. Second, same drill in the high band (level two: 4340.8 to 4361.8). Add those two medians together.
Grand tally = 70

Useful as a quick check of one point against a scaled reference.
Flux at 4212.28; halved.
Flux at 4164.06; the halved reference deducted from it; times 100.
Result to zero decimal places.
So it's 212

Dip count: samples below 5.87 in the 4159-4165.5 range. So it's 6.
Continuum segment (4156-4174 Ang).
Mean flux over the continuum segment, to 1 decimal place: 5.2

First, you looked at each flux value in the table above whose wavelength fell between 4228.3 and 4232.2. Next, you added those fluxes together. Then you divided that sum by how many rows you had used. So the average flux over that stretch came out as 5.2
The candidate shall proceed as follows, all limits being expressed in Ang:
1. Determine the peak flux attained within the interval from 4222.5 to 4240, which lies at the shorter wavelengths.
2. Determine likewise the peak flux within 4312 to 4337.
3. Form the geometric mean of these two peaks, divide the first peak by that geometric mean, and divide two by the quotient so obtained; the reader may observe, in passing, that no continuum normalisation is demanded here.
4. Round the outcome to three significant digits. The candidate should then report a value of 2.25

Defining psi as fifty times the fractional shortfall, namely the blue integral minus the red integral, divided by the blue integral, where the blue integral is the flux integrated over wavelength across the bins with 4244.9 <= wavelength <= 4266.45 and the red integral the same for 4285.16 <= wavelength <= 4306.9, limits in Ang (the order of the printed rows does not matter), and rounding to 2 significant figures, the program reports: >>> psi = 11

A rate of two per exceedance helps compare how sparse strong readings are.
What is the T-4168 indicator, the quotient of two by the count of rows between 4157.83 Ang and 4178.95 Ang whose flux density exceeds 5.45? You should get 0.25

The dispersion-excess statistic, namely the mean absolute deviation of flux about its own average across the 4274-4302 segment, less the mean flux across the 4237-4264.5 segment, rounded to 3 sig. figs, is -5.26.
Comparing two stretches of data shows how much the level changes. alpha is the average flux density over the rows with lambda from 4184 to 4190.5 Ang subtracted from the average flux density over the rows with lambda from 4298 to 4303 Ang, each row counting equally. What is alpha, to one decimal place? -0.9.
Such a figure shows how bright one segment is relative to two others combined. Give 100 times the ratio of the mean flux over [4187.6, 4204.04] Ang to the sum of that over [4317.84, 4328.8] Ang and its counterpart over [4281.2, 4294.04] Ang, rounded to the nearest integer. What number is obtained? 46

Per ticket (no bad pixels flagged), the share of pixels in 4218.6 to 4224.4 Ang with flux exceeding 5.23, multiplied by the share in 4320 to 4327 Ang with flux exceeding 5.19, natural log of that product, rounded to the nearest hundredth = -0.56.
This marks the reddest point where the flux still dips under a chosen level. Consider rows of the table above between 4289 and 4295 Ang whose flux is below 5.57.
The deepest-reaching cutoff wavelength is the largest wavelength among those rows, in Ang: 4294.54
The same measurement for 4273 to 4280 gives 4279.73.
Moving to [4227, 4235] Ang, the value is 4233.67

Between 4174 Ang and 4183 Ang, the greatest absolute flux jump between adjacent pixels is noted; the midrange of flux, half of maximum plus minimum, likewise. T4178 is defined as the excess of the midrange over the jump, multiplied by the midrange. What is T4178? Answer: 26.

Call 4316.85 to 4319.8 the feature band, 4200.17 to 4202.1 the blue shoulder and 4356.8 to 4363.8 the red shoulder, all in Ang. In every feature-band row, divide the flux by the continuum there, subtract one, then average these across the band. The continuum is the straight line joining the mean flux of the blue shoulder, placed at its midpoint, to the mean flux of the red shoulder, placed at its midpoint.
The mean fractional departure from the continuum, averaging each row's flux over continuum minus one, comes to 0.21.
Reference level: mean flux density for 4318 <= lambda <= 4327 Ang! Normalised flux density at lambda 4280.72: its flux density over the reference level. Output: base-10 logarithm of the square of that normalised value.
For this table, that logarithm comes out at -0.06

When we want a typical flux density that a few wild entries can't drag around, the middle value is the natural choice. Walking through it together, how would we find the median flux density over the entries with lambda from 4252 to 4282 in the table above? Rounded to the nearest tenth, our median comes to 5.7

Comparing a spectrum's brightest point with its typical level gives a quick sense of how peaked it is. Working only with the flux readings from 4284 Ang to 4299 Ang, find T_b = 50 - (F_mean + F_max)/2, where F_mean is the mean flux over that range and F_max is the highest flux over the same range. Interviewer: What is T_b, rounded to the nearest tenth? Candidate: 44.6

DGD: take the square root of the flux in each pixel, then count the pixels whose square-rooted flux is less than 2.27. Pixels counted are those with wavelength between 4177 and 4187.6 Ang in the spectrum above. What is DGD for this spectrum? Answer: 7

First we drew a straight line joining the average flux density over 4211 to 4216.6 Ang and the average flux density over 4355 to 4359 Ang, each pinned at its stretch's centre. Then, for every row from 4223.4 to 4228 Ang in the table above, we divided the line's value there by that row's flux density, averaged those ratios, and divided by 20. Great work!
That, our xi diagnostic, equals 0.061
